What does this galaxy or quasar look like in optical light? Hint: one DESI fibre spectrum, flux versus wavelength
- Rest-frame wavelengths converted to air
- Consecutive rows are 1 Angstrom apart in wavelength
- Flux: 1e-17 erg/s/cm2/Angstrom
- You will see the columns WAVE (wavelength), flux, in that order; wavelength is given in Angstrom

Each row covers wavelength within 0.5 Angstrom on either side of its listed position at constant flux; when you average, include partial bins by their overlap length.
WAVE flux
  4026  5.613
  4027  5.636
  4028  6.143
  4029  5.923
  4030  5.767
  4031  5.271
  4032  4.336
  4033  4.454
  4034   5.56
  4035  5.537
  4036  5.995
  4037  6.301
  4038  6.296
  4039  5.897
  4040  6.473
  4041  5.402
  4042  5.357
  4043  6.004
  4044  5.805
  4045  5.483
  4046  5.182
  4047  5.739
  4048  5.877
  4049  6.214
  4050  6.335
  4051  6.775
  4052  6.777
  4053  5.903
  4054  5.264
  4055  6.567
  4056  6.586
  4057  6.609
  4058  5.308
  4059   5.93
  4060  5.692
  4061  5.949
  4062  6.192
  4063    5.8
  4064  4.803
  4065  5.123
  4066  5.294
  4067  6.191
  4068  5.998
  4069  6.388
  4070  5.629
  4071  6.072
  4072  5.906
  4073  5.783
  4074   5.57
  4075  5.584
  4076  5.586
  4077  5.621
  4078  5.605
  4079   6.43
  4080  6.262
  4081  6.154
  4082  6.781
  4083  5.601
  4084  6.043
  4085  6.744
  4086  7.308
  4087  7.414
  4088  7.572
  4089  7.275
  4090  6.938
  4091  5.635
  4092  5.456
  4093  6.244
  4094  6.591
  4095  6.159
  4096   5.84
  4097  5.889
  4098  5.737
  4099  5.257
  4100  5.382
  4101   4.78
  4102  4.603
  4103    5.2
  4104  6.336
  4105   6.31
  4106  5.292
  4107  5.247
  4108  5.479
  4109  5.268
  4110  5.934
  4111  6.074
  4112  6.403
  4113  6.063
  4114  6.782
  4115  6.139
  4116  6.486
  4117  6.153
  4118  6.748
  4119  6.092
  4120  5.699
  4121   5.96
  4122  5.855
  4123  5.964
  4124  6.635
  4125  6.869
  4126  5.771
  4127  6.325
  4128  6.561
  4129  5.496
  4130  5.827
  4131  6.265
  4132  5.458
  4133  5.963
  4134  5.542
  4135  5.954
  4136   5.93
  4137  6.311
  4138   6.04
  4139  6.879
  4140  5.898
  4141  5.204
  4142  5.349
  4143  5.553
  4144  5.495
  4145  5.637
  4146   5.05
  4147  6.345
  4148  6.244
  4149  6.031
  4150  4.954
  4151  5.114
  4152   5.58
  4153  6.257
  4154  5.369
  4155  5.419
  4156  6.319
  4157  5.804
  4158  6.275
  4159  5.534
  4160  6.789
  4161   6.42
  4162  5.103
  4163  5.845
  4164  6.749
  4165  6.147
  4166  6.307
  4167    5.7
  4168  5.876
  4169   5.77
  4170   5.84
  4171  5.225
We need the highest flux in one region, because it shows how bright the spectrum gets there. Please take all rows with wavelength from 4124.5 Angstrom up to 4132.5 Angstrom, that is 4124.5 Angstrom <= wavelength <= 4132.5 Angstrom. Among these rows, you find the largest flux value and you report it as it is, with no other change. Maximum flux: 6.869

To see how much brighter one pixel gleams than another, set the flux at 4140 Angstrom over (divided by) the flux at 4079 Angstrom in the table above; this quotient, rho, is 0.92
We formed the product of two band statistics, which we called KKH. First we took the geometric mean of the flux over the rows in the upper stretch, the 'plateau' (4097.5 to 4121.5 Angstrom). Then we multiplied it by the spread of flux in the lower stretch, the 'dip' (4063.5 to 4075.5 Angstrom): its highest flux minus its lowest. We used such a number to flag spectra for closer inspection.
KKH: 9.2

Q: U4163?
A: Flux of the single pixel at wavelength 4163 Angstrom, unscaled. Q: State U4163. 5.845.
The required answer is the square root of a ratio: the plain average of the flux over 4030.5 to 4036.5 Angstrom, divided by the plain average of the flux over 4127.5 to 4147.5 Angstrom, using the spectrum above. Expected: 0.94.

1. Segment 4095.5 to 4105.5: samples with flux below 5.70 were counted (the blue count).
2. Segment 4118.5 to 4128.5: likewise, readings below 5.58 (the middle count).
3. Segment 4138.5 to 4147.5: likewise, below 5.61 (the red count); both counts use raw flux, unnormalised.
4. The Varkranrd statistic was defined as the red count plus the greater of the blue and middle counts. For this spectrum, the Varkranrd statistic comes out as 10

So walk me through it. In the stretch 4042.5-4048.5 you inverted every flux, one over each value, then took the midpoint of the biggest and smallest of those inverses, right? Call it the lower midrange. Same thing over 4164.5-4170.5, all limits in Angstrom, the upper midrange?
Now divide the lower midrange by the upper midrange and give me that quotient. 1.08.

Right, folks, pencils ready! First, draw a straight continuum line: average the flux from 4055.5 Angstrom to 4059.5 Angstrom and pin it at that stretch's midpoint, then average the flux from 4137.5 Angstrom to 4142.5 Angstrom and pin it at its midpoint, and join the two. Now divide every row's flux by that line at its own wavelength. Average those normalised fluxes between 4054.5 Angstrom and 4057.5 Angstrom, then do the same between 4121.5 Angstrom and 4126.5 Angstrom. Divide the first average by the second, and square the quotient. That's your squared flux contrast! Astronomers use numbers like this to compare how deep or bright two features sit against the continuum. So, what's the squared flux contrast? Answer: 1.05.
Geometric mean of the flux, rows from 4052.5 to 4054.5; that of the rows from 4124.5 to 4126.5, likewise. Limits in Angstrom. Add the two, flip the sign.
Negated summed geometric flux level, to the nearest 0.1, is -11.9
